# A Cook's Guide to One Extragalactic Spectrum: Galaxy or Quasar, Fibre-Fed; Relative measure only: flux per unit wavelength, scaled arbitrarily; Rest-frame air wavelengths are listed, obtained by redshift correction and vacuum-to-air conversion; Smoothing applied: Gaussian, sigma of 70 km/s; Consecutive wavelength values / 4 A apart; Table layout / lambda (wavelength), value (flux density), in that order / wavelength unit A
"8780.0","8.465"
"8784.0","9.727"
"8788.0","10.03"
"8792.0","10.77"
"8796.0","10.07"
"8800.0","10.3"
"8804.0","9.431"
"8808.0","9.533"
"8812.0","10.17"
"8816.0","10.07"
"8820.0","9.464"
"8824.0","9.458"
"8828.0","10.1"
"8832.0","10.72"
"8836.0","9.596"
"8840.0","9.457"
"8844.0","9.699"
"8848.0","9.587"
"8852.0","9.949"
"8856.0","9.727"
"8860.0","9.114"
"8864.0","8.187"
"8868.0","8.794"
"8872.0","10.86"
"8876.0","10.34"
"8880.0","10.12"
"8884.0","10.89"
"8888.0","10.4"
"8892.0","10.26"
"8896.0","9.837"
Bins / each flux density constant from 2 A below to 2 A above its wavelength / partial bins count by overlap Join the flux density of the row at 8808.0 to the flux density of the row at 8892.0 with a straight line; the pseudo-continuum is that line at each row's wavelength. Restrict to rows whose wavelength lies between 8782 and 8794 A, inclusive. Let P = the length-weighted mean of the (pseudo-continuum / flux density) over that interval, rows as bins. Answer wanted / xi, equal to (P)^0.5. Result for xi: 0.96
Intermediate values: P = 0.921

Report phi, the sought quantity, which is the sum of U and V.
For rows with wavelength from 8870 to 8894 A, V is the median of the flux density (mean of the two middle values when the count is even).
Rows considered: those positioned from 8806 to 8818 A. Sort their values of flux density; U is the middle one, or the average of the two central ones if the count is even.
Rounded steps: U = 10.1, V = 10.4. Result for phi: 20.4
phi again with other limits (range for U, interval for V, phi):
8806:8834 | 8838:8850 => 19.7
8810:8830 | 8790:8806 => 20.3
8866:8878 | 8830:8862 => 20.0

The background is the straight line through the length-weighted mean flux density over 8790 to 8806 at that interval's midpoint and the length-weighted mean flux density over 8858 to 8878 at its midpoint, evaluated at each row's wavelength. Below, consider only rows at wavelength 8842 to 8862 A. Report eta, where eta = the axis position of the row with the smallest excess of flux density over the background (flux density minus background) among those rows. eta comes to 8860.0 A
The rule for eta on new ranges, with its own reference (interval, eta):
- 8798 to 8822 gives 8804.0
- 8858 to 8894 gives 8864.0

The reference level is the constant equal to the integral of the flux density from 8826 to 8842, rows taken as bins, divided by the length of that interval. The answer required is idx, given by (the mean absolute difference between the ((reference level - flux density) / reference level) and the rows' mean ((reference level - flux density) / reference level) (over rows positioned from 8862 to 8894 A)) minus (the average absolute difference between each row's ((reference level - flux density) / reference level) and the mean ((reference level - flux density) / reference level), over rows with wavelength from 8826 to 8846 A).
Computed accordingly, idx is 0.04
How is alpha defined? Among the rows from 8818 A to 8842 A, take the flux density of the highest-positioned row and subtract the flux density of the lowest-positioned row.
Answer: 0.0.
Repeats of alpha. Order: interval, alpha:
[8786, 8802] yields 0.3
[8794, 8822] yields -0.6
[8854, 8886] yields 1.2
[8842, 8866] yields -1.5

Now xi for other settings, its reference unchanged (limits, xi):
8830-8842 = 0.99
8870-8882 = 0.99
